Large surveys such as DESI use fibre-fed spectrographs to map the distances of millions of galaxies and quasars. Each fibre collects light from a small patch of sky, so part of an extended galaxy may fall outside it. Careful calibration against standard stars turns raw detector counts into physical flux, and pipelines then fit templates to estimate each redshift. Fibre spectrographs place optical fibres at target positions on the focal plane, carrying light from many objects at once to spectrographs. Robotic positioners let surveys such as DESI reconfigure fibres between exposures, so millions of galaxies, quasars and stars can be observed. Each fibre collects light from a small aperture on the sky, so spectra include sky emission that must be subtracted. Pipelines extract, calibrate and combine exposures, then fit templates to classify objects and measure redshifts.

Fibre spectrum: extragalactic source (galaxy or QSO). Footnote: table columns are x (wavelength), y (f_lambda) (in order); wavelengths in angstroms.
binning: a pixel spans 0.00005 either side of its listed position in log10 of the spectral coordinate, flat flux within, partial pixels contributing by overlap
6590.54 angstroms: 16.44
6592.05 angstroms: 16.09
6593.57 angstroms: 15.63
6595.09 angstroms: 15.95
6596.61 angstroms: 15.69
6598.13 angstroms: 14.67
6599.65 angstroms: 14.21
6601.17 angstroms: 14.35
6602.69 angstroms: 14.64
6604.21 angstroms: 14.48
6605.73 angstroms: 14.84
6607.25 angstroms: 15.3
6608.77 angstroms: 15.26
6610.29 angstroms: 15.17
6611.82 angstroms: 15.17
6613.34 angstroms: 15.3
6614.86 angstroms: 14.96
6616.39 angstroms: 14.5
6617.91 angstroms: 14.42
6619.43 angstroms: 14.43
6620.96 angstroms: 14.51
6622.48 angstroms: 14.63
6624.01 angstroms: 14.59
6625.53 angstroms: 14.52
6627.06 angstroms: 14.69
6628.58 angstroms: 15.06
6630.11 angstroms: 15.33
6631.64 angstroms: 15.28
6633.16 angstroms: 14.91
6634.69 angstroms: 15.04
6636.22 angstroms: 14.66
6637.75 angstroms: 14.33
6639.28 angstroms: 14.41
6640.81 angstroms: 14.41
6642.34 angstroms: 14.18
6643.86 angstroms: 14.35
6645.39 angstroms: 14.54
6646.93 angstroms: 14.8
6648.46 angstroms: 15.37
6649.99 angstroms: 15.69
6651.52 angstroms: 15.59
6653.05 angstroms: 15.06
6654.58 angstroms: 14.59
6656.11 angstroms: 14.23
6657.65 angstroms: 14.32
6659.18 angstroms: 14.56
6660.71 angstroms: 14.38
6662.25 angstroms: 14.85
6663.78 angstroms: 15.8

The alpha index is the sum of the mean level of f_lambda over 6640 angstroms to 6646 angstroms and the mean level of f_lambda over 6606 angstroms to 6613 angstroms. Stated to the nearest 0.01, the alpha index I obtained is 29.59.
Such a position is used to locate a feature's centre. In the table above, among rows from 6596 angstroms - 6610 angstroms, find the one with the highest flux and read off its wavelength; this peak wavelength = 6596.61 angstroms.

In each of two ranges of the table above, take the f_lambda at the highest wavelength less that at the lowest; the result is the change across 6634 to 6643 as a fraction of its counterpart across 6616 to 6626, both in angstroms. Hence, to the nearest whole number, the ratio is -43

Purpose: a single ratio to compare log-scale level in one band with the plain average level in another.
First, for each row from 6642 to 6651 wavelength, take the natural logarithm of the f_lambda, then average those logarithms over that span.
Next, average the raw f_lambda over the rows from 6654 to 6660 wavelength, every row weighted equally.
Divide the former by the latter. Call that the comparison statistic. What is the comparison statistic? 0.187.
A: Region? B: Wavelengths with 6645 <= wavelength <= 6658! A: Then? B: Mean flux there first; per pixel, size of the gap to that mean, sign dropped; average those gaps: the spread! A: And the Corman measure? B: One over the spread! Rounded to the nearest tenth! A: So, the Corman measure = 2.2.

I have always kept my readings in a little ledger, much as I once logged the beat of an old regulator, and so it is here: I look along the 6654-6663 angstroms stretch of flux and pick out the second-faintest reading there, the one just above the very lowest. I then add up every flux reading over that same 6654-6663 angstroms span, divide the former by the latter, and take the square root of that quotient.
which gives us 0.406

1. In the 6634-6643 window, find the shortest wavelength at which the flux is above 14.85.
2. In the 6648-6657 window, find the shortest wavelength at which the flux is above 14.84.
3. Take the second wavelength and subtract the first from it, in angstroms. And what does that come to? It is 13.8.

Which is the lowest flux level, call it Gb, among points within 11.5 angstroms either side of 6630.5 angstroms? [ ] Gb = 14.33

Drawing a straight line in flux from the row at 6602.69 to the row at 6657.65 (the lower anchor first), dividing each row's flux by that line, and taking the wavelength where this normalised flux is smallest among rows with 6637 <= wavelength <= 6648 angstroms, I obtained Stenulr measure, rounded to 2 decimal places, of 6642.34 angstroms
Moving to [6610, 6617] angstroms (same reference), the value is 6616.39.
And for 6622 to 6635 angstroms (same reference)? 6625.53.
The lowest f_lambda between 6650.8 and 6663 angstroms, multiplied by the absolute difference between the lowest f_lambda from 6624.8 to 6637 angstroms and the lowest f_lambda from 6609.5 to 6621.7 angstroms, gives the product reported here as 1.4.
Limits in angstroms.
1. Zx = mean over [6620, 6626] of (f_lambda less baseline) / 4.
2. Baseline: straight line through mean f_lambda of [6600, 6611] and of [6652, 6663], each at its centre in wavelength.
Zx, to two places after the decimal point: -0.05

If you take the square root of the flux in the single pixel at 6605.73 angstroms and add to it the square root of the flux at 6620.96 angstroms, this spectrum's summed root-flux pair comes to 7.66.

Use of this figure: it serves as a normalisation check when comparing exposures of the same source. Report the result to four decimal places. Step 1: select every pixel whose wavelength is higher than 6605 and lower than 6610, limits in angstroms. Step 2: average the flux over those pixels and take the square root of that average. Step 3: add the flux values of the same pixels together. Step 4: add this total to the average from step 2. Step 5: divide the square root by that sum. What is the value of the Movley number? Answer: 0.0643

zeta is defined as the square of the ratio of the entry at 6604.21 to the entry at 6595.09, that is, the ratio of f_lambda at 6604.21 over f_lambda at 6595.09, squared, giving 0.82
